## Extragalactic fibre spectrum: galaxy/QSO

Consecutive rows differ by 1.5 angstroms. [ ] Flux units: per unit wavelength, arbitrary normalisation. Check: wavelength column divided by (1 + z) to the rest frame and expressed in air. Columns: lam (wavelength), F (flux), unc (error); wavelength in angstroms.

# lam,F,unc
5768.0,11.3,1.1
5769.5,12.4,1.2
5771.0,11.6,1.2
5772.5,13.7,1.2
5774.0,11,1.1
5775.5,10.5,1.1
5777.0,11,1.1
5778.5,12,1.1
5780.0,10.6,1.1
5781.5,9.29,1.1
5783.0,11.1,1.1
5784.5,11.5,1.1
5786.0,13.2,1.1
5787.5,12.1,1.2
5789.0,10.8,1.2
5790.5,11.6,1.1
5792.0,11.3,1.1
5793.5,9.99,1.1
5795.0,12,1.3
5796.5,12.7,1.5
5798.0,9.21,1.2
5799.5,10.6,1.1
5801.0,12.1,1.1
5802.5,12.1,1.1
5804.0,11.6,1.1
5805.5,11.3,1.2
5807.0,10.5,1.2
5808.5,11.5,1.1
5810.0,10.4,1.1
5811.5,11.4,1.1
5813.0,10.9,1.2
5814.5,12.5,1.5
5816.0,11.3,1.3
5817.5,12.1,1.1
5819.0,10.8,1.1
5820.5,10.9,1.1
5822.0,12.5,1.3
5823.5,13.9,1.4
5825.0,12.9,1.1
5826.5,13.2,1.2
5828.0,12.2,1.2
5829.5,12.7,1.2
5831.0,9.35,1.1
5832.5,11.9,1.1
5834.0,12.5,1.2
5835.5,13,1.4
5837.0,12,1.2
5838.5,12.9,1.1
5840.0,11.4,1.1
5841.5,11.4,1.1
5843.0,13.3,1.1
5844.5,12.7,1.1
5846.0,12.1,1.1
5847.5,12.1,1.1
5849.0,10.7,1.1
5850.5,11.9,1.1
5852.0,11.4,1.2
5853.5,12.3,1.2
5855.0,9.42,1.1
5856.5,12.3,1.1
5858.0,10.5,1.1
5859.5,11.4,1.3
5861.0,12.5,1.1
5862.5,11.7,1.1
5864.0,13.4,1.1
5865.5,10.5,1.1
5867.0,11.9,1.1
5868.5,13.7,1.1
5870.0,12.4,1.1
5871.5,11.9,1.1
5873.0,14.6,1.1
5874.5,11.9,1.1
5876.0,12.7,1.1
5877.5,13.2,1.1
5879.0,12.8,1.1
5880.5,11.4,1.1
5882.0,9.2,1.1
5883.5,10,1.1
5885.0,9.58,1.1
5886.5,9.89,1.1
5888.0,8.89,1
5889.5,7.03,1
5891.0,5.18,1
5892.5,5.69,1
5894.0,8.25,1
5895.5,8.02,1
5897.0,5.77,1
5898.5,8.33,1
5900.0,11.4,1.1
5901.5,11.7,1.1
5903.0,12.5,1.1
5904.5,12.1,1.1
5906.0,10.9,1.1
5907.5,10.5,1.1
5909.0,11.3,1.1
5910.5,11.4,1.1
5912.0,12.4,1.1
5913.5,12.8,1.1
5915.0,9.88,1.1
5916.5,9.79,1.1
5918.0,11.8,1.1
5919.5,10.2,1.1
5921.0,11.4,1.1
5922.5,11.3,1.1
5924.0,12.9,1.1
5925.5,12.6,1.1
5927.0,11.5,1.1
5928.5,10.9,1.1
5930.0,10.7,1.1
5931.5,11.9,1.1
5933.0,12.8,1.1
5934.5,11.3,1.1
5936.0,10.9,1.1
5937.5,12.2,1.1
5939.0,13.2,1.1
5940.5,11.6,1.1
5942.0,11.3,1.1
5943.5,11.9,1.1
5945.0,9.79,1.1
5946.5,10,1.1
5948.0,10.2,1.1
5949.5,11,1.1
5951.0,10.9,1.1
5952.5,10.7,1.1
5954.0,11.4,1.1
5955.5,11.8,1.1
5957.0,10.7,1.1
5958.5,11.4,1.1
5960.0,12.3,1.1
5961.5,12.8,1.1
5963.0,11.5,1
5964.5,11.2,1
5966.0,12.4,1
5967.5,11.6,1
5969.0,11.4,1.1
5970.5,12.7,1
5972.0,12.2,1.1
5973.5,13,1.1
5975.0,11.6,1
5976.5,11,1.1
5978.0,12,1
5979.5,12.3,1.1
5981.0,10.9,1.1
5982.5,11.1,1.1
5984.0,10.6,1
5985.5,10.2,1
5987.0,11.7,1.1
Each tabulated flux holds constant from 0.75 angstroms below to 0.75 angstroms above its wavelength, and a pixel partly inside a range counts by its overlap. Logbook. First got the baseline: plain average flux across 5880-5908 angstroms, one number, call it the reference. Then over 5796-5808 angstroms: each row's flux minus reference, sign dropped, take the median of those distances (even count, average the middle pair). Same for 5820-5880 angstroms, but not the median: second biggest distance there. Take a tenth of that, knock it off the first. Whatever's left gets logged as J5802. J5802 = 1.7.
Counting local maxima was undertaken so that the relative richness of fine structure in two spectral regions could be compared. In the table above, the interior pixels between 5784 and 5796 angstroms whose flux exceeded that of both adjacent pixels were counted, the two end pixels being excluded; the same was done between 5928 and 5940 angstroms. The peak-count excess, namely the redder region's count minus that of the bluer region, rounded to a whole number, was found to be -1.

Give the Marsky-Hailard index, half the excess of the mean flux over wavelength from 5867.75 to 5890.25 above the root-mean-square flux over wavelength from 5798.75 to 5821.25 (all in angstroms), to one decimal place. 0.0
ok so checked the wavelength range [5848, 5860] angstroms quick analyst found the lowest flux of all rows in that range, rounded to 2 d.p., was 9.42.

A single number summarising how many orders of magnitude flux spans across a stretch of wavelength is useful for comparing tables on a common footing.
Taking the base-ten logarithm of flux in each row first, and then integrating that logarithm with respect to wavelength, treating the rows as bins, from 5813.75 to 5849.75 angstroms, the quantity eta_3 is 38.9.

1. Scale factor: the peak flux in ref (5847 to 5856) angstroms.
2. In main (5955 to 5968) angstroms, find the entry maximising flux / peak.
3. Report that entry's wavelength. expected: 5961.5 angstroms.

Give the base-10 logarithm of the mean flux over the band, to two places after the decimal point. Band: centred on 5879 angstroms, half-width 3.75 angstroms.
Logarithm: 1.07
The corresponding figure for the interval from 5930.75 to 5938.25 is 1.07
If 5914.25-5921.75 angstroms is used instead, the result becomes 1.03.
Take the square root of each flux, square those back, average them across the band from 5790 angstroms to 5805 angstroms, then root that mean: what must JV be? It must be 3.36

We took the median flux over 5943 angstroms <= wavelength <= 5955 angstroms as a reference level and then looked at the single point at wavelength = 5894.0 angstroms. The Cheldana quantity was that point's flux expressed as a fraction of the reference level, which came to 0.76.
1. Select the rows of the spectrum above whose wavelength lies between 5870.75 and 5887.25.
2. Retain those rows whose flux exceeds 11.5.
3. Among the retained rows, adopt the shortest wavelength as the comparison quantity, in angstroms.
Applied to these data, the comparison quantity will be 5871.5 angstroms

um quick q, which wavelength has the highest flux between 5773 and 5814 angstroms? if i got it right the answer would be 5786.0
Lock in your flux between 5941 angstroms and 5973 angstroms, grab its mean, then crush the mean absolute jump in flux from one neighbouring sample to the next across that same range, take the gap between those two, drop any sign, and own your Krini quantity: 10.7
